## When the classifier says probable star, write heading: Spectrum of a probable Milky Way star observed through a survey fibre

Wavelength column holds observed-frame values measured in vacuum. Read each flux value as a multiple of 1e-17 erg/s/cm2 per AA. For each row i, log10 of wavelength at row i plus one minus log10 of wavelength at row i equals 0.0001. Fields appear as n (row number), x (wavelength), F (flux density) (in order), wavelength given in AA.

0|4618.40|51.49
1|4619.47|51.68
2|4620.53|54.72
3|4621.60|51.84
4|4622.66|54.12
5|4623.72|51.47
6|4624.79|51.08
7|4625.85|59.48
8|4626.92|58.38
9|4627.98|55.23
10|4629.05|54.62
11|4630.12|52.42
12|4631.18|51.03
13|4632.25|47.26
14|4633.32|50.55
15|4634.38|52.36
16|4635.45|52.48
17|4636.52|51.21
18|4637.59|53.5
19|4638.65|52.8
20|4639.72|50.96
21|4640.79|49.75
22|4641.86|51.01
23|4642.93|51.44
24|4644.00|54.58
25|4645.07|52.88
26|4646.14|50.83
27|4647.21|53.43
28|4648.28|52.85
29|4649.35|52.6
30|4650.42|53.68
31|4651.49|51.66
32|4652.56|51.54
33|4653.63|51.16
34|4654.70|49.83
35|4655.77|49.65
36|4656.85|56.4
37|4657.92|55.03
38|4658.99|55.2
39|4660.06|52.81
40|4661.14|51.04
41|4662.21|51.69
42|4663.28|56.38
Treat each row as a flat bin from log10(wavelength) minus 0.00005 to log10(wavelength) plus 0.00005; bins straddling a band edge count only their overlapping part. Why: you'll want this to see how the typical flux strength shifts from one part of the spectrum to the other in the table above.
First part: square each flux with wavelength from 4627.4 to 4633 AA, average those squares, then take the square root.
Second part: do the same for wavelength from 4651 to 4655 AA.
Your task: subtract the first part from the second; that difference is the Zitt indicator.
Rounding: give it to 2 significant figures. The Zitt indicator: -1.1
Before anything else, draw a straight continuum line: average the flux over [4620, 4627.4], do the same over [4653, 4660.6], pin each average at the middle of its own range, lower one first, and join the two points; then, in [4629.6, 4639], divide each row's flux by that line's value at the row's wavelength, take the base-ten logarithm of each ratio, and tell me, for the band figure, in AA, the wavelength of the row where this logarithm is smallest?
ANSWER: 4632.25 AA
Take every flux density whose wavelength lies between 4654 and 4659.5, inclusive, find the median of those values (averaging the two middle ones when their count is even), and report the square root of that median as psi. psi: 7.42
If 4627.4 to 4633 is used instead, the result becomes 7.24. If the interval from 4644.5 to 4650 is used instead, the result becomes 7.27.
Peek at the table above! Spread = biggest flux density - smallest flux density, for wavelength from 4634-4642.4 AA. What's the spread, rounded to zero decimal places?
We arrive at 4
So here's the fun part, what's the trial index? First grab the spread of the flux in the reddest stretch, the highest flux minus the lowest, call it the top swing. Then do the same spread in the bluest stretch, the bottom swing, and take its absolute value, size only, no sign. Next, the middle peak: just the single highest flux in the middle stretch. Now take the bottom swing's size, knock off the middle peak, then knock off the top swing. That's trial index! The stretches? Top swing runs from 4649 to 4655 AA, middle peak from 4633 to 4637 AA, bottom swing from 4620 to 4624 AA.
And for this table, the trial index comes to -53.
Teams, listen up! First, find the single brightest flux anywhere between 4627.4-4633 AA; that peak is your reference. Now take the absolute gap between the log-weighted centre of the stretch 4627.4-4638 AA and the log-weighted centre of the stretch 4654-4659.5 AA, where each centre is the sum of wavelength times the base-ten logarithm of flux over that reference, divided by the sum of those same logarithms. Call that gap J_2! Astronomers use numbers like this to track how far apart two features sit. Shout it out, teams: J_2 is 21.8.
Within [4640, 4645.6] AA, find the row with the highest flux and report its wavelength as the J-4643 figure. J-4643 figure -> 4644.00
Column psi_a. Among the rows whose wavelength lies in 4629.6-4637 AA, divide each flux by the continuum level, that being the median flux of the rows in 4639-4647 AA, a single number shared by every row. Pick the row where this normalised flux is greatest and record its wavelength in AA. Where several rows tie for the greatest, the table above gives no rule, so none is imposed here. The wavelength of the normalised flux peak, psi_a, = 4635.45 AA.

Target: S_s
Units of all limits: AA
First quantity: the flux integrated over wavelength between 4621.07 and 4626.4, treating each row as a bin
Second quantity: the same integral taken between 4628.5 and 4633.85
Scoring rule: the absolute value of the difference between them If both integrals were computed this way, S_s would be 12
